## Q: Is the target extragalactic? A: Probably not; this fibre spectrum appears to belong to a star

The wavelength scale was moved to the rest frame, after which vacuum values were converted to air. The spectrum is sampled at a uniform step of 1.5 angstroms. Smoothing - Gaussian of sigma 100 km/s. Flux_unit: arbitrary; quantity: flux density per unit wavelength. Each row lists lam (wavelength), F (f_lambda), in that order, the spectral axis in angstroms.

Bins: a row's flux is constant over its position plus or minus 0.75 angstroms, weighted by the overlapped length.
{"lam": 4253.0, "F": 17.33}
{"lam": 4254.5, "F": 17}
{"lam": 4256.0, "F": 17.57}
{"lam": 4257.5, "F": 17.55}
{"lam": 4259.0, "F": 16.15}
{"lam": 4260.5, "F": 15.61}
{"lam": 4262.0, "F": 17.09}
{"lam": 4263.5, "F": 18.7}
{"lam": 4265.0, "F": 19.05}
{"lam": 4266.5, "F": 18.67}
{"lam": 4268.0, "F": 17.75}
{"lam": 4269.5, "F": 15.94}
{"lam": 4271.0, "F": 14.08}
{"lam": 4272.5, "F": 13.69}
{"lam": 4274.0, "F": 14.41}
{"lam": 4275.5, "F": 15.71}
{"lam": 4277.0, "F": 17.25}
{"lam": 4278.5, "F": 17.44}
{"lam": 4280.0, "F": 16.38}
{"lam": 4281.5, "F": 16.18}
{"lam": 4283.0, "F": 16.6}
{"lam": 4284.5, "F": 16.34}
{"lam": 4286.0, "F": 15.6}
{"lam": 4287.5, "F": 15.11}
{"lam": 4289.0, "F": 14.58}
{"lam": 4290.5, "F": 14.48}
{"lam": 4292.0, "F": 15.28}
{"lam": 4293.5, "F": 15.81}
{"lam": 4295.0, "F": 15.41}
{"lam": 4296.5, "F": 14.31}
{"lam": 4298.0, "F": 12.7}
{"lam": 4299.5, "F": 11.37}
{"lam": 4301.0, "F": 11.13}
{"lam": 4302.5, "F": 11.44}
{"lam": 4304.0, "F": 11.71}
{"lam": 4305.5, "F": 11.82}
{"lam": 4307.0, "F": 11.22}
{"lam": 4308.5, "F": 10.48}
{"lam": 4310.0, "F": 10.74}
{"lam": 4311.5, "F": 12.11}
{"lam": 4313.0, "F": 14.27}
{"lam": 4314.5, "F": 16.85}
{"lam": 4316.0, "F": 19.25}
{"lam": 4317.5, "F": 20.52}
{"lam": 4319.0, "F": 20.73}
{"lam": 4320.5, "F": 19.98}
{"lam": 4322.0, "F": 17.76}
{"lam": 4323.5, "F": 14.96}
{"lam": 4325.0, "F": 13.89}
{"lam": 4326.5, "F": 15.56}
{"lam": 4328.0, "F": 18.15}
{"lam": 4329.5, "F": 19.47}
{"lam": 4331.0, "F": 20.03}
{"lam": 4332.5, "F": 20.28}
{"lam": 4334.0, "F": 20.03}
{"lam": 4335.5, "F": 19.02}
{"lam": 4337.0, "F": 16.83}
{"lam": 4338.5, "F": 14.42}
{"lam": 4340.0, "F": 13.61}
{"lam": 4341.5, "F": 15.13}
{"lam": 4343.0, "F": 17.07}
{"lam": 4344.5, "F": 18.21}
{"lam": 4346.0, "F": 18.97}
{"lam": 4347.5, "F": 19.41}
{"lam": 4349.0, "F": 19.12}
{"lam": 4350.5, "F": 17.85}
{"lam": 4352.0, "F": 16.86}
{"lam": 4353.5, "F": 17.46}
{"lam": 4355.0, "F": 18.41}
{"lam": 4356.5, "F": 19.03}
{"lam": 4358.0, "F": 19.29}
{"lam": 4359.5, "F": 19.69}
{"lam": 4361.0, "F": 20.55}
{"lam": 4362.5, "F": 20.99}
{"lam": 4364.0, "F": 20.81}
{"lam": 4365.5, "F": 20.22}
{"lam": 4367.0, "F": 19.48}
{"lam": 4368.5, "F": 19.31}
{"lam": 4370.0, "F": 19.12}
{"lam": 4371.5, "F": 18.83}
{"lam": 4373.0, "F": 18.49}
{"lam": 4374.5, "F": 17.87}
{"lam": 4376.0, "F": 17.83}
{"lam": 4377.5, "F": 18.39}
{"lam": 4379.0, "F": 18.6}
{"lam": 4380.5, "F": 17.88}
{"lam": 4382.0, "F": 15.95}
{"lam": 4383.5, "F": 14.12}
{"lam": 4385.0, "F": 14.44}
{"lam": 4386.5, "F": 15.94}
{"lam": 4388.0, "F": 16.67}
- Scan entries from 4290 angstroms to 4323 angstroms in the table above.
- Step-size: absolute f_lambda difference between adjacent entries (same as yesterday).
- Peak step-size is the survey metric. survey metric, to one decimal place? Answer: 2.6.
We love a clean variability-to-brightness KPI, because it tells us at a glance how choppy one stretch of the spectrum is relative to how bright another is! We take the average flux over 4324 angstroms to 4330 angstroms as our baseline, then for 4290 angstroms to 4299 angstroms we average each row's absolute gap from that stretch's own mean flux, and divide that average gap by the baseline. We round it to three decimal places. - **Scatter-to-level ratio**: 0.050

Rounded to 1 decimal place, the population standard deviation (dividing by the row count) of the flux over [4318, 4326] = 2.7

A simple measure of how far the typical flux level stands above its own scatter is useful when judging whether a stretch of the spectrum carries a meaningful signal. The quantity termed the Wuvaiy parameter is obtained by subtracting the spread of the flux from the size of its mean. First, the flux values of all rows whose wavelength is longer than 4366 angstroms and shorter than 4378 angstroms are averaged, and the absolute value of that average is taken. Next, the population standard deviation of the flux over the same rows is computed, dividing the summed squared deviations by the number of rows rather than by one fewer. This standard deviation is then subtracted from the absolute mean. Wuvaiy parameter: 18.1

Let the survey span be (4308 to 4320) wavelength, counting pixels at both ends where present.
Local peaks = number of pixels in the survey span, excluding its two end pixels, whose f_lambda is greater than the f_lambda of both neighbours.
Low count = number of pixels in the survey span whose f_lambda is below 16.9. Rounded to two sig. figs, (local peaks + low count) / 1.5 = 3.3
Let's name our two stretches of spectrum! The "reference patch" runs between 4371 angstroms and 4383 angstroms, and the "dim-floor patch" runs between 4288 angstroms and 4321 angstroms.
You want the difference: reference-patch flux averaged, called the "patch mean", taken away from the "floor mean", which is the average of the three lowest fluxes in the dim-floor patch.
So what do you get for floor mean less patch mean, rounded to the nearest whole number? -7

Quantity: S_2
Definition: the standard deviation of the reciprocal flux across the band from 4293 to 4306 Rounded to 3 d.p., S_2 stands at 0.010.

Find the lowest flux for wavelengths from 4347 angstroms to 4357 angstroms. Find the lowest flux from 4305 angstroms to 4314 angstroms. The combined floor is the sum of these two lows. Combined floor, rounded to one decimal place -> 27.3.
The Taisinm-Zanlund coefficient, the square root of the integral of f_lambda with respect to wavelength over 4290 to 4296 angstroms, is 9.6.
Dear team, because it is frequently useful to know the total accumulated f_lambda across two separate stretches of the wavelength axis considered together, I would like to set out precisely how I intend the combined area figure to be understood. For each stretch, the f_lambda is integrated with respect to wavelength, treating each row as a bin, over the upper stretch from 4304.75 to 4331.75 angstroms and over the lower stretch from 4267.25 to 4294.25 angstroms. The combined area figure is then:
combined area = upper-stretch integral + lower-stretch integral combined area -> 856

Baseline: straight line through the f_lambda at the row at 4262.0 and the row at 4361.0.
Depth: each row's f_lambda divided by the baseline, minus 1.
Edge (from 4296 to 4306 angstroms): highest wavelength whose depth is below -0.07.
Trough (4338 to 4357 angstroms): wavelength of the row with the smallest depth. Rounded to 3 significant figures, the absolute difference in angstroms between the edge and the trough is 34.5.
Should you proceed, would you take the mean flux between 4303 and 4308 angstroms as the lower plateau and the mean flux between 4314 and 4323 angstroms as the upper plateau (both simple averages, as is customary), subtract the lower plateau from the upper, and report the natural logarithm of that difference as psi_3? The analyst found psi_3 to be 2.0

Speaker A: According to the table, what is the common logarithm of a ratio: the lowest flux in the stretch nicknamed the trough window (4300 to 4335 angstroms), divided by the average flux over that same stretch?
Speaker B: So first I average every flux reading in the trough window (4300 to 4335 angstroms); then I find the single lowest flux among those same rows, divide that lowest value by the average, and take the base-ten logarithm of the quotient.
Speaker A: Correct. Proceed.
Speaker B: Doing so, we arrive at -0.18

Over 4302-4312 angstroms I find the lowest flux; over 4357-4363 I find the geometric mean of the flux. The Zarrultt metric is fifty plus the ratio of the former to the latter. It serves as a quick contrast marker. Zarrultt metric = 50.5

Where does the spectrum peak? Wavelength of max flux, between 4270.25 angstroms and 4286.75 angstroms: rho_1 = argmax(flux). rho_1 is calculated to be 4278.5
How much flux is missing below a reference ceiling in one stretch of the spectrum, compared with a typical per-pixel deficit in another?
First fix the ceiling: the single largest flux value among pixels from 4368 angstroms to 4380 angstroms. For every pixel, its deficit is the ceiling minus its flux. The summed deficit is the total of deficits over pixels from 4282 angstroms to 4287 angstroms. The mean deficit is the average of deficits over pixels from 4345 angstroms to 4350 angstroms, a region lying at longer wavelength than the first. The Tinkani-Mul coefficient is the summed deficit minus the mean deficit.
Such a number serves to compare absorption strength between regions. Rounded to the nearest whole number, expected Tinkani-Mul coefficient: 9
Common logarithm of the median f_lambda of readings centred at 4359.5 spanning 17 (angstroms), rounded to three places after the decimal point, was 1.290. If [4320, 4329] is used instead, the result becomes 1.222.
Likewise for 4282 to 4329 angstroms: 1.175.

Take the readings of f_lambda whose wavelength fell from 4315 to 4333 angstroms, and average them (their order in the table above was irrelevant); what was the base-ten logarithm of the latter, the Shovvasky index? 1.26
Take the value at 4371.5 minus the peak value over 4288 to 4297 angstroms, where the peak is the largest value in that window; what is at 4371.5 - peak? 3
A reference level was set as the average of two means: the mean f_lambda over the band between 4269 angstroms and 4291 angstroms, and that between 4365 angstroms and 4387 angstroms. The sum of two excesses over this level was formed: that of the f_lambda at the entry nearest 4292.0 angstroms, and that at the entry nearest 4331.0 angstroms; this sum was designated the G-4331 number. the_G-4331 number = 2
